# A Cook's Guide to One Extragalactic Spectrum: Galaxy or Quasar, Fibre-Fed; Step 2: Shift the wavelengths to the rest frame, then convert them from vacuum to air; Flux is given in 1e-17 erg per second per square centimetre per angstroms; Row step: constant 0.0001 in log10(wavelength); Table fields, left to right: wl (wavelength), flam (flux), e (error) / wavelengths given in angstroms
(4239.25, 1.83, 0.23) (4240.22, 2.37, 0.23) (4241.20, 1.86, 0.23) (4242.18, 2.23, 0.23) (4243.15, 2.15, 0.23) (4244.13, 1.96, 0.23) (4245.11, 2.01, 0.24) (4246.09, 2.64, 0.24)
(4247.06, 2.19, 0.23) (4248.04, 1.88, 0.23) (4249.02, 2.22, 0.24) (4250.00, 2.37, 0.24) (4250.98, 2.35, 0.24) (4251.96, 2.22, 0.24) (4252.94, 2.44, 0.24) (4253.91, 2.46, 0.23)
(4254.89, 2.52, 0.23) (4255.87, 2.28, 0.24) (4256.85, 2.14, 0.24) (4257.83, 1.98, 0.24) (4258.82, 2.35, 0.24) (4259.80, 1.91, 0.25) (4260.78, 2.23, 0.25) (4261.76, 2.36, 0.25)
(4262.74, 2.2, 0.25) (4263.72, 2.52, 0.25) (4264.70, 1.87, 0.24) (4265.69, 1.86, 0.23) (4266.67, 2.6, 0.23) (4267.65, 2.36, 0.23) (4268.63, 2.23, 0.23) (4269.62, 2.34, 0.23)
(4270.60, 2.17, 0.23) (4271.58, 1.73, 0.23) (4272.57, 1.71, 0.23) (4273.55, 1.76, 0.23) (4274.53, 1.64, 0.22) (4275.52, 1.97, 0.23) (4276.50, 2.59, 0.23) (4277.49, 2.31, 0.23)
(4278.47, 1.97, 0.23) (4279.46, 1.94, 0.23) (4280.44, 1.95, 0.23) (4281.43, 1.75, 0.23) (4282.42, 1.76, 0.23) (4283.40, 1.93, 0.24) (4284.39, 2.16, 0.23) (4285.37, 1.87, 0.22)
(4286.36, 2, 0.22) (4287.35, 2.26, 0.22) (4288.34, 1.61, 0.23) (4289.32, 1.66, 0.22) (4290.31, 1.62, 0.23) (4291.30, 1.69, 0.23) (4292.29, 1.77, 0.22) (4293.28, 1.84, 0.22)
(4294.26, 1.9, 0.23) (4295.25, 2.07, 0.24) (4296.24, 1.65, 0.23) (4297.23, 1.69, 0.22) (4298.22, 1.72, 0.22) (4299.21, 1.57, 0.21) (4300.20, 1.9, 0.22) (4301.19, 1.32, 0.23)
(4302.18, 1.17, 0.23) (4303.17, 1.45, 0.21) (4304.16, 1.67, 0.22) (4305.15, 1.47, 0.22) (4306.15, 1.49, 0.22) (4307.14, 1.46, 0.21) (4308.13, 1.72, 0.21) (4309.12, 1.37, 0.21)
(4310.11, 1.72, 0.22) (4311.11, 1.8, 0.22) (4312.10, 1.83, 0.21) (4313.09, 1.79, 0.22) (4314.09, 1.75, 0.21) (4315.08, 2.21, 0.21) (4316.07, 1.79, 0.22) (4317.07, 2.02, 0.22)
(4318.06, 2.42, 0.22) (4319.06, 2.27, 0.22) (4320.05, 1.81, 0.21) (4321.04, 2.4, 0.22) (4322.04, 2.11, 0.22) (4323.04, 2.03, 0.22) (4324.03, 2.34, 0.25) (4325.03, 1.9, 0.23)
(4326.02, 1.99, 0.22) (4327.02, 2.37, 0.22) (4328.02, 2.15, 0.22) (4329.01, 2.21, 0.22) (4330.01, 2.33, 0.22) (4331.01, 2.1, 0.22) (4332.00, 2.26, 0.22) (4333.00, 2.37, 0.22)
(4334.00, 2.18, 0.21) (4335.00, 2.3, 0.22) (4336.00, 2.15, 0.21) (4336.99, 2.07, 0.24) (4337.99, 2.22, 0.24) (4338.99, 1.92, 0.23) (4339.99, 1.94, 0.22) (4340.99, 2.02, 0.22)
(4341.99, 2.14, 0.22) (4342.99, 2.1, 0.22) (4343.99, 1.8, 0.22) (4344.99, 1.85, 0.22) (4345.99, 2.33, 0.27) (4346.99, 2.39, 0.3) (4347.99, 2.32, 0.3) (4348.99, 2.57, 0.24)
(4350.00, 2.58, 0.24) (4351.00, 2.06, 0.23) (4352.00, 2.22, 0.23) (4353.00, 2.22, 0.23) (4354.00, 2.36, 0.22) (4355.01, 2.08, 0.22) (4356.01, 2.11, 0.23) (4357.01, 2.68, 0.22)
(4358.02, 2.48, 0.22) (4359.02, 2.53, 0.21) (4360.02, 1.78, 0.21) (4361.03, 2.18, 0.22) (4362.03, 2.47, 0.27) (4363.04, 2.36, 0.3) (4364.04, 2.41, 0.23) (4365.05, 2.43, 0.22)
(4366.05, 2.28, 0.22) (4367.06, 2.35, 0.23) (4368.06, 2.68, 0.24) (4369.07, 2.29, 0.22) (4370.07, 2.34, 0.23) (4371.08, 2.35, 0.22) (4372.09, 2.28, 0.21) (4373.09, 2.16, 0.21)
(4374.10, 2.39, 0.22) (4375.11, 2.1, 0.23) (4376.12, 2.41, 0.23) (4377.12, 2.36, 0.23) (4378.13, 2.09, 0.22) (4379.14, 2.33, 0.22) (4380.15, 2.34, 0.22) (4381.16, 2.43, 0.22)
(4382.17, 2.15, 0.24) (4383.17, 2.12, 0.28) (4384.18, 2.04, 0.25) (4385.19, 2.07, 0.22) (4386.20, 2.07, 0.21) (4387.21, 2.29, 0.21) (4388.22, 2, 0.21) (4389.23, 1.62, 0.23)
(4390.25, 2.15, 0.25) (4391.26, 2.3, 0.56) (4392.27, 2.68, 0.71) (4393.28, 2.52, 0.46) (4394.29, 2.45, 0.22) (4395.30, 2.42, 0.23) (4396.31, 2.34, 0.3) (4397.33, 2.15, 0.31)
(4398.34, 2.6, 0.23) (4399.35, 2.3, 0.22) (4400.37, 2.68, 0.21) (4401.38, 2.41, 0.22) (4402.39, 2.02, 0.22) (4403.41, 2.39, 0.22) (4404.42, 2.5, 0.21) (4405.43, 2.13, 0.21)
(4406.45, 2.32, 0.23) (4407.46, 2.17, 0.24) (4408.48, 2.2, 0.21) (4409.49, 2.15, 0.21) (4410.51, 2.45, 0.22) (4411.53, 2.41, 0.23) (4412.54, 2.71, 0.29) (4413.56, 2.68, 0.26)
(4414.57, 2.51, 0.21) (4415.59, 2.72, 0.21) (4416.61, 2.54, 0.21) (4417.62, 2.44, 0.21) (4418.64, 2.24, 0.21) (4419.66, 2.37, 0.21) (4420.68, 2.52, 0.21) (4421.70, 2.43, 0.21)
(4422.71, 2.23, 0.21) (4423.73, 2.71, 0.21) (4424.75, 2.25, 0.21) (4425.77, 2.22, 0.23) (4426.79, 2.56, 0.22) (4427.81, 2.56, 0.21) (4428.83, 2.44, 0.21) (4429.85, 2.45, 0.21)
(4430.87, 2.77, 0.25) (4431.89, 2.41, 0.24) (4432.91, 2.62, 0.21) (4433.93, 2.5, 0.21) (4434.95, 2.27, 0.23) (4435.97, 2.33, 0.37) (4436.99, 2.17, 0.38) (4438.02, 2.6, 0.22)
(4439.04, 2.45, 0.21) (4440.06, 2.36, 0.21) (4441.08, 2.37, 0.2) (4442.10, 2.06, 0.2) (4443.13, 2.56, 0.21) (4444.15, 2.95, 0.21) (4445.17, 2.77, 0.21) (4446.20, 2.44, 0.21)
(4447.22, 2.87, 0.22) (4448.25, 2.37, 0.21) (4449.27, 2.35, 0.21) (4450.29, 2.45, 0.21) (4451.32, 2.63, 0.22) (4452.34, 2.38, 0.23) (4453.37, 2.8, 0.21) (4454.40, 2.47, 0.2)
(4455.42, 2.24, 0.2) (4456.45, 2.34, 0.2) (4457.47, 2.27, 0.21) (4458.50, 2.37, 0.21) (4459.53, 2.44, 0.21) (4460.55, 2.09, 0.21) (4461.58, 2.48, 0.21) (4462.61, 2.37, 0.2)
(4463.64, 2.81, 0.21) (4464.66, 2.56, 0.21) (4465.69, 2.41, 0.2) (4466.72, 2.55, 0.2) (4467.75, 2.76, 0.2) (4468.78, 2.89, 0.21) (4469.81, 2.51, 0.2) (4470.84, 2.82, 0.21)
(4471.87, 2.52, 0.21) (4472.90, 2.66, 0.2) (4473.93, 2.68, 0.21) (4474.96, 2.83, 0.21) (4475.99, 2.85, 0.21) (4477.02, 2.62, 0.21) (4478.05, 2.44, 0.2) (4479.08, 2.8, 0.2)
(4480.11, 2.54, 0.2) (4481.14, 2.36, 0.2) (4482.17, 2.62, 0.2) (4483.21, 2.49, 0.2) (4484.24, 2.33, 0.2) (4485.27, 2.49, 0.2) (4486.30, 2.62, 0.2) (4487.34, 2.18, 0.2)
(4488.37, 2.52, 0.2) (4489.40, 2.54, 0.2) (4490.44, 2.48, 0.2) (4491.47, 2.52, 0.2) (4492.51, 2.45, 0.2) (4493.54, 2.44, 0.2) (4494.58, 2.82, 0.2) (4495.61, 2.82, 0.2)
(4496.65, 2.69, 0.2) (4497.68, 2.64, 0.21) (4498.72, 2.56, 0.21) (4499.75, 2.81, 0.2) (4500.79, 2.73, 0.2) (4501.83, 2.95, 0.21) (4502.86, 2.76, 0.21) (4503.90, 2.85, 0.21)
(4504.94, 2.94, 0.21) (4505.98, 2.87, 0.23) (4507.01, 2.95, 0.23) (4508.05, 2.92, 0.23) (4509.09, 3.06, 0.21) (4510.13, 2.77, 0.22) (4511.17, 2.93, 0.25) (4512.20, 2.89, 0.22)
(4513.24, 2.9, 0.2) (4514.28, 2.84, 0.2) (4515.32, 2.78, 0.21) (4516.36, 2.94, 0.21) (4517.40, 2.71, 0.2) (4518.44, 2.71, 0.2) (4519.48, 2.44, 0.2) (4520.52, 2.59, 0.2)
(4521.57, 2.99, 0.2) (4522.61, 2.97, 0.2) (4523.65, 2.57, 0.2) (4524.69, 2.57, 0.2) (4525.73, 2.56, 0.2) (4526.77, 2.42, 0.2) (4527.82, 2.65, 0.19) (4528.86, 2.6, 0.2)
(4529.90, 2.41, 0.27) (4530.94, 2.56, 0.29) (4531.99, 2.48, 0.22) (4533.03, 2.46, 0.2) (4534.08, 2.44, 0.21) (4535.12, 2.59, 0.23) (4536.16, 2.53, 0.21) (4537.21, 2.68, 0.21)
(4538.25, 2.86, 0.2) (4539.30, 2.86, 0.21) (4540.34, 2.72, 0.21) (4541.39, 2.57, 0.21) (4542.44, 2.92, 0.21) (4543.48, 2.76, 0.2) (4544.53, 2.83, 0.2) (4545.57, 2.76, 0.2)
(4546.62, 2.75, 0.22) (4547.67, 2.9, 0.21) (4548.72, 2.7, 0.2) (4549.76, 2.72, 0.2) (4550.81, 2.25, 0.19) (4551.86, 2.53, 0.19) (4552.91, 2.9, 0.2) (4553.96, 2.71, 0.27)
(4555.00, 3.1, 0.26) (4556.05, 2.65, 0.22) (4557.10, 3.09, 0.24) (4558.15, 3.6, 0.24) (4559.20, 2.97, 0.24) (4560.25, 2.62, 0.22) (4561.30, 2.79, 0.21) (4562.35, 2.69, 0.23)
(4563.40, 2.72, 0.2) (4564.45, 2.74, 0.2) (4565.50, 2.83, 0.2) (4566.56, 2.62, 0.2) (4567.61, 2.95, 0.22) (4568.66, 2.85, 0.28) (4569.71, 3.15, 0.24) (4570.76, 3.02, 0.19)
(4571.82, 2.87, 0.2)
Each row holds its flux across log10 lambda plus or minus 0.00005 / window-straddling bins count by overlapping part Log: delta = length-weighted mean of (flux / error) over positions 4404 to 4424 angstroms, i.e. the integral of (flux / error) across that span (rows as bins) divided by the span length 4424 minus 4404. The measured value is 11.0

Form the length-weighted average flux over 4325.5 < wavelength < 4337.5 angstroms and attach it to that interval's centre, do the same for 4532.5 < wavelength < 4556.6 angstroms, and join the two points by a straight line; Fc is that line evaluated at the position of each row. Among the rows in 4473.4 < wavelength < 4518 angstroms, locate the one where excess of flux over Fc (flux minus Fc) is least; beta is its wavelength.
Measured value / 4487.34 angstroms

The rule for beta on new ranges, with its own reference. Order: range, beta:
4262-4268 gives 4265.69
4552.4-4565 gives 4560.25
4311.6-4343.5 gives 4314.09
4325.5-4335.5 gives 4326.02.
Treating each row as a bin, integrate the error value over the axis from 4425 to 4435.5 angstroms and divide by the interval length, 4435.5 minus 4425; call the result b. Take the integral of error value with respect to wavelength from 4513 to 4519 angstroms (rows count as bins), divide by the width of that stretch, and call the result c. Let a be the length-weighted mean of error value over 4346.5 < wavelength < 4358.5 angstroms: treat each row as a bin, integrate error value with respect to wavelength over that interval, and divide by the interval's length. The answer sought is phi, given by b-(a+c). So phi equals -0.221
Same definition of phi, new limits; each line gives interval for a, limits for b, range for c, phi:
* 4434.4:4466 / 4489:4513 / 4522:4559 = -0.225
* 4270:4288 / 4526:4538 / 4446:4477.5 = -0.217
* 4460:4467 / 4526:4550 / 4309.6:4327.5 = -0.213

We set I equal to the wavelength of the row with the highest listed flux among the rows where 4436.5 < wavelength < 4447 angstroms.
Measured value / 4444.15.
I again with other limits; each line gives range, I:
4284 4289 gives 4287.35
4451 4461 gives 4453.37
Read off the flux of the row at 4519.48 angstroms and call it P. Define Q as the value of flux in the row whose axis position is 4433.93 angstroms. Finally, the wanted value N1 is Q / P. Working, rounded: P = 2.44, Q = 2.5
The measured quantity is 1.02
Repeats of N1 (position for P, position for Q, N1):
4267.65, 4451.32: 1.11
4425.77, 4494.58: 1.27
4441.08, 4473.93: 1.13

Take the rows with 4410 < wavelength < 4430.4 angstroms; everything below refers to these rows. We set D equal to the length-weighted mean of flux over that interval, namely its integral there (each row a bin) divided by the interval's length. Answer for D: 2.47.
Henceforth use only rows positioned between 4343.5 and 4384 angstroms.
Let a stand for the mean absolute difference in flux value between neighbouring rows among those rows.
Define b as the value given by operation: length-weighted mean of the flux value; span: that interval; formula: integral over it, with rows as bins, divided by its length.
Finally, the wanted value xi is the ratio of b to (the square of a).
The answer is 62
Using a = 0.192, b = 2.29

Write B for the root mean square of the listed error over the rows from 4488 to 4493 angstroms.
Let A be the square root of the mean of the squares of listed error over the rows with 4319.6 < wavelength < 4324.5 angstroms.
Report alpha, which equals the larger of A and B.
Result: 0.224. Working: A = 0.224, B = 0.200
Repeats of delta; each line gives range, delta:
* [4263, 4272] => 9.4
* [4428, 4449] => 11.2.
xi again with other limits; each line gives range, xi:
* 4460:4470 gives 43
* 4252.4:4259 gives 85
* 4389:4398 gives 59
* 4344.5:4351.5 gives 43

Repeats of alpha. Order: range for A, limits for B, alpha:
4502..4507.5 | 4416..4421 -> 0.218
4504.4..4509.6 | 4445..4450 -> 0.222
